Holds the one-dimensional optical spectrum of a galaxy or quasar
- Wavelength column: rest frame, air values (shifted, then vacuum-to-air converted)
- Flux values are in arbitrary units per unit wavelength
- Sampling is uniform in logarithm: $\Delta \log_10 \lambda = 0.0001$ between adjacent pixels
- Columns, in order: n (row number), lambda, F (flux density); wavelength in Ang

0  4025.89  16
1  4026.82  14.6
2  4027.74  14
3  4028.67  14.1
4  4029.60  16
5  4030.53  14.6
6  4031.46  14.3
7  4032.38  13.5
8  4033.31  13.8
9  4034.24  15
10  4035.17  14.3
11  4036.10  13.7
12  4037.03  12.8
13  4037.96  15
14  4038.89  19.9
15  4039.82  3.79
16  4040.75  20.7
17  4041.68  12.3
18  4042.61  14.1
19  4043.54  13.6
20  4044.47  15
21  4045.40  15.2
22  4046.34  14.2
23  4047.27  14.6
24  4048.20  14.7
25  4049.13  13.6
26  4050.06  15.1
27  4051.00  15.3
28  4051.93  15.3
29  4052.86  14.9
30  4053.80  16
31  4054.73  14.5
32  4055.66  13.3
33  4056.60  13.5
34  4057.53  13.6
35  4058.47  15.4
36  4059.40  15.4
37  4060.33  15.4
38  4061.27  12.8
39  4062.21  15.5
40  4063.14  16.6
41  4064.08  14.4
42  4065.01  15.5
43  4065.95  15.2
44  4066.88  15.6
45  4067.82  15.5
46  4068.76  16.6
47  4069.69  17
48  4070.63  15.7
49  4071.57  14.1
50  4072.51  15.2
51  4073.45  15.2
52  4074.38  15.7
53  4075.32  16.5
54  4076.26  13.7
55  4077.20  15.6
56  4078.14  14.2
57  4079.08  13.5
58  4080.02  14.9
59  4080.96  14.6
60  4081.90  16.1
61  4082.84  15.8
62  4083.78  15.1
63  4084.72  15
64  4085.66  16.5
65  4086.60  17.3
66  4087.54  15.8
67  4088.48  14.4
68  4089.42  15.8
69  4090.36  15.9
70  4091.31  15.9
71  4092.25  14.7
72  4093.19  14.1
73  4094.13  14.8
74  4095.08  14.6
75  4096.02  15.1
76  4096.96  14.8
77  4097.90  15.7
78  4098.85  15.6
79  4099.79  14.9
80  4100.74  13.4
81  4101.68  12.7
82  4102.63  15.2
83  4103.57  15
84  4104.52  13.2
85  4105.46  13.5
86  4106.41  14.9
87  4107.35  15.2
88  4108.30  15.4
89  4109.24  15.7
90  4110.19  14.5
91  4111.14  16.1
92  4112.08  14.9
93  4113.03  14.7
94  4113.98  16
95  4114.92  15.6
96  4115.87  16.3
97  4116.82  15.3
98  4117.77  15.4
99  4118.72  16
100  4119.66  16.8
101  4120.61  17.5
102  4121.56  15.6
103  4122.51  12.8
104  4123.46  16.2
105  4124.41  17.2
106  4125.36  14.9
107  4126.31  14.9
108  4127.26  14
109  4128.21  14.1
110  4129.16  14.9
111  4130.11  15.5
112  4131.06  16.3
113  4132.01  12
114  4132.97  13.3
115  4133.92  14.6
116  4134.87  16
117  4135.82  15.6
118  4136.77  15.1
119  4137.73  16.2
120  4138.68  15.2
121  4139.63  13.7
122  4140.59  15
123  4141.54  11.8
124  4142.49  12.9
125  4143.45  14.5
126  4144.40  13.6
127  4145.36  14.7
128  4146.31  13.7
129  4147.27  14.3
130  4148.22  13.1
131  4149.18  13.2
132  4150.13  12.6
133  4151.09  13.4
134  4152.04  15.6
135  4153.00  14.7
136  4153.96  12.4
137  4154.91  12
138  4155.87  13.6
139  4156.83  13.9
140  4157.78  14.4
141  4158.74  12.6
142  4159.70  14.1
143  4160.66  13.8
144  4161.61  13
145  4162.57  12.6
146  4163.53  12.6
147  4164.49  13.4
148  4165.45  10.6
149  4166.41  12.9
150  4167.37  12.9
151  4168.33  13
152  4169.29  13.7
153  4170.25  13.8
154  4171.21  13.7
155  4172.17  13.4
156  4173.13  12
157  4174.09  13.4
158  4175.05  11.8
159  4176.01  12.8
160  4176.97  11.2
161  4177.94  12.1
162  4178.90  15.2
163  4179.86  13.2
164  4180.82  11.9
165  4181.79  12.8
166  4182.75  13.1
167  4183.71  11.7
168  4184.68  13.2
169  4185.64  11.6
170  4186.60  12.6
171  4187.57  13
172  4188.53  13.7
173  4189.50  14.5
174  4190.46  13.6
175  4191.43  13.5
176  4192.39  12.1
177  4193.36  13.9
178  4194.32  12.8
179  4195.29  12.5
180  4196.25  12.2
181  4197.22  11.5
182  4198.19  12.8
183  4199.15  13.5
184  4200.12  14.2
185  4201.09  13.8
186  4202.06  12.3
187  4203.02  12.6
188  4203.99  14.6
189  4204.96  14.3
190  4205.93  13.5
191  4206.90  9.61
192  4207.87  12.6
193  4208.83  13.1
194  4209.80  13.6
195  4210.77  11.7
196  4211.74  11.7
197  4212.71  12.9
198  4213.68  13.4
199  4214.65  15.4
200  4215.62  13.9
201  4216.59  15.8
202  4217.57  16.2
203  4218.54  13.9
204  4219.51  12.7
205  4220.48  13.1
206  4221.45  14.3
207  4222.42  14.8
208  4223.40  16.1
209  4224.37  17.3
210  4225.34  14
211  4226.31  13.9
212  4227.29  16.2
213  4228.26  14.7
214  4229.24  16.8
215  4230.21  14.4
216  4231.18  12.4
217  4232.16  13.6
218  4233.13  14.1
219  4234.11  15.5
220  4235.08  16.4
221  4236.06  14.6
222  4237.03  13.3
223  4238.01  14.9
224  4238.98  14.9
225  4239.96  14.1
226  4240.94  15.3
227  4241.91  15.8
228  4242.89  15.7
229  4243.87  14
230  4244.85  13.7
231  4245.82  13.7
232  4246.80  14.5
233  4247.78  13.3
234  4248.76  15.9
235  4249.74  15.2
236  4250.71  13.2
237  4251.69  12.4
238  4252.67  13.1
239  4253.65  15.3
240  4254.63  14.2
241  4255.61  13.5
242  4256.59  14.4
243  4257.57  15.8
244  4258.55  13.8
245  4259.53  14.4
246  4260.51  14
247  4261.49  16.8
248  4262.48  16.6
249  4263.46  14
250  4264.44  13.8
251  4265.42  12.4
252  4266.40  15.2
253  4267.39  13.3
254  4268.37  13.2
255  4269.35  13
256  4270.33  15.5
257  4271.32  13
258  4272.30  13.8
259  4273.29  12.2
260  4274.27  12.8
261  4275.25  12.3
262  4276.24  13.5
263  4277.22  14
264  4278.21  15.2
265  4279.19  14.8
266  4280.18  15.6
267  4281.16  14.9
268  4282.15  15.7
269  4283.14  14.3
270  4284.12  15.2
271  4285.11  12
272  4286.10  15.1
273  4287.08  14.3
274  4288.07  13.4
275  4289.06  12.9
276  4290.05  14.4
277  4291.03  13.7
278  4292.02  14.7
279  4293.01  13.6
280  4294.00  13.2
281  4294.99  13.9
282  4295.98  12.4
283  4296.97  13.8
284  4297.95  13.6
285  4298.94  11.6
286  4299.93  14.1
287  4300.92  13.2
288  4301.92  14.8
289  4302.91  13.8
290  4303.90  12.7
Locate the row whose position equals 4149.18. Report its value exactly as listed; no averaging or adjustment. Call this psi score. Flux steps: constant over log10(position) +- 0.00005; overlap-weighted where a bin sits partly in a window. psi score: 13.2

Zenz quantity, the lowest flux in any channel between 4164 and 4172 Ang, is 10.6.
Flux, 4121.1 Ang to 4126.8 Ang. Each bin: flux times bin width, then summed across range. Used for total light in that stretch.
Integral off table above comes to 87.0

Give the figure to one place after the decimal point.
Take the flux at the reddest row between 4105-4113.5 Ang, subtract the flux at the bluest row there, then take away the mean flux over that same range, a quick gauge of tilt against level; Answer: -13.8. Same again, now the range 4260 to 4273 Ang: -14.4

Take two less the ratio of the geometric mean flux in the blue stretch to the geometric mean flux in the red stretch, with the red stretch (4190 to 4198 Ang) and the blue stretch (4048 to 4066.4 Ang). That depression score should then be 0.84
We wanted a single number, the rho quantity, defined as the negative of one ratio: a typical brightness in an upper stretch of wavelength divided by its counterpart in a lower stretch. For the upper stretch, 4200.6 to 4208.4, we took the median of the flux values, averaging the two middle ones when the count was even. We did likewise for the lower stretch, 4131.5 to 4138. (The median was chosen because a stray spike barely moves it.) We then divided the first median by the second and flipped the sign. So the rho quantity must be -0.86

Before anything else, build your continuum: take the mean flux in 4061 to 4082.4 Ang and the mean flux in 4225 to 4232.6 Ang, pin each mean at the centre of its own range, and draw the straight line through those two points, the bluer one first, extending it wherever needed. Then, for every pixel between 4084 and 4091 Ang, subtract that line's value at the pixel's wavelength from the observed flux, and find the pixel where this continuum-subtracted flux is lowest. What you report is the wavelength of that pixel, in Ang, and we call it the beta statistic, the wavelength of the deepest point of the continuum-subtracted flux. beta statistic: 4088.48 Ang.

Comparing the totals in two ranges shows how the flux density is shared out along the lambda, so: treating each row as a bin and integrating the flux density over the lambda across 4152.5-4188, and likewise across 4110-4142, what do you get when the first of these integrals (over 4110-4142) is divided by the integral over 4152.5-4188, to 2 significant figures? 1.1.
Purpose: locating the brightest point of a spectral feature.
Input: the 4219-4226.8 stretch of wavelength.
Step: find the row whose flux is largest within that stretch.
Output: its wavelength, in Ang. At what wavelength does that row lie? 4224.37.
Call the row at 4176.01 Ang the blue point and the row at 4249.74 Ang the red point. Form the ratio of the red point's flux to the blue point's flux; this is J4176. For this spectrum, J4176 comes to 1.19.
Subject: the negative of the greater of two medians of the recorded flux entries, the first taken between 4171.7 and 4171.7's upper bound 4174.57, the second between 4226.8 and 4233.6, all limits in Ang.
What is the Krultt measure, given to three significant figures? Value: -14.4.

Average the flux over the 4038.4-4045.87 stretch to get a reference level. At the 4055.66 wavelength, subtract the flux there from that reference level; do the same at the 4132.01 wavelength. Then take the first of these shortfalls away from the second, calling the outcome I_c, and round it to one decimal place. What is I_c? 1.3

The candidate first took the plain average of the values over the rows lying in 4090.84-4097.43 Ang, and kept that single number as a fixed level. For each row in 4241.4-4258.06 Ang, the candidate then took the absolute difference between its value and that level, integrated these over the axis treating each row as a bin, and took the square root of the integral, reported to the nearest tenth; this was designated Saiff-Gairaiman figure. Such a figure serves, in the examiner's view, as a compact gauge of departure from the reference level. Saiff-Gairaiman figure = 4.2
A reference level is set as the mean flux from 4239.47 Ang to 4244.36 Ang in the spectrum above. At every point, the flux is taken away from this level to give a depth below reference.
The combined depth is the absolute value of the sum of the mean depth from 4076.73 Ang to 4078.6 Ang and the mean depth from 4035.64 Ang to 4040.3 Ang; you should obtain 2.0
